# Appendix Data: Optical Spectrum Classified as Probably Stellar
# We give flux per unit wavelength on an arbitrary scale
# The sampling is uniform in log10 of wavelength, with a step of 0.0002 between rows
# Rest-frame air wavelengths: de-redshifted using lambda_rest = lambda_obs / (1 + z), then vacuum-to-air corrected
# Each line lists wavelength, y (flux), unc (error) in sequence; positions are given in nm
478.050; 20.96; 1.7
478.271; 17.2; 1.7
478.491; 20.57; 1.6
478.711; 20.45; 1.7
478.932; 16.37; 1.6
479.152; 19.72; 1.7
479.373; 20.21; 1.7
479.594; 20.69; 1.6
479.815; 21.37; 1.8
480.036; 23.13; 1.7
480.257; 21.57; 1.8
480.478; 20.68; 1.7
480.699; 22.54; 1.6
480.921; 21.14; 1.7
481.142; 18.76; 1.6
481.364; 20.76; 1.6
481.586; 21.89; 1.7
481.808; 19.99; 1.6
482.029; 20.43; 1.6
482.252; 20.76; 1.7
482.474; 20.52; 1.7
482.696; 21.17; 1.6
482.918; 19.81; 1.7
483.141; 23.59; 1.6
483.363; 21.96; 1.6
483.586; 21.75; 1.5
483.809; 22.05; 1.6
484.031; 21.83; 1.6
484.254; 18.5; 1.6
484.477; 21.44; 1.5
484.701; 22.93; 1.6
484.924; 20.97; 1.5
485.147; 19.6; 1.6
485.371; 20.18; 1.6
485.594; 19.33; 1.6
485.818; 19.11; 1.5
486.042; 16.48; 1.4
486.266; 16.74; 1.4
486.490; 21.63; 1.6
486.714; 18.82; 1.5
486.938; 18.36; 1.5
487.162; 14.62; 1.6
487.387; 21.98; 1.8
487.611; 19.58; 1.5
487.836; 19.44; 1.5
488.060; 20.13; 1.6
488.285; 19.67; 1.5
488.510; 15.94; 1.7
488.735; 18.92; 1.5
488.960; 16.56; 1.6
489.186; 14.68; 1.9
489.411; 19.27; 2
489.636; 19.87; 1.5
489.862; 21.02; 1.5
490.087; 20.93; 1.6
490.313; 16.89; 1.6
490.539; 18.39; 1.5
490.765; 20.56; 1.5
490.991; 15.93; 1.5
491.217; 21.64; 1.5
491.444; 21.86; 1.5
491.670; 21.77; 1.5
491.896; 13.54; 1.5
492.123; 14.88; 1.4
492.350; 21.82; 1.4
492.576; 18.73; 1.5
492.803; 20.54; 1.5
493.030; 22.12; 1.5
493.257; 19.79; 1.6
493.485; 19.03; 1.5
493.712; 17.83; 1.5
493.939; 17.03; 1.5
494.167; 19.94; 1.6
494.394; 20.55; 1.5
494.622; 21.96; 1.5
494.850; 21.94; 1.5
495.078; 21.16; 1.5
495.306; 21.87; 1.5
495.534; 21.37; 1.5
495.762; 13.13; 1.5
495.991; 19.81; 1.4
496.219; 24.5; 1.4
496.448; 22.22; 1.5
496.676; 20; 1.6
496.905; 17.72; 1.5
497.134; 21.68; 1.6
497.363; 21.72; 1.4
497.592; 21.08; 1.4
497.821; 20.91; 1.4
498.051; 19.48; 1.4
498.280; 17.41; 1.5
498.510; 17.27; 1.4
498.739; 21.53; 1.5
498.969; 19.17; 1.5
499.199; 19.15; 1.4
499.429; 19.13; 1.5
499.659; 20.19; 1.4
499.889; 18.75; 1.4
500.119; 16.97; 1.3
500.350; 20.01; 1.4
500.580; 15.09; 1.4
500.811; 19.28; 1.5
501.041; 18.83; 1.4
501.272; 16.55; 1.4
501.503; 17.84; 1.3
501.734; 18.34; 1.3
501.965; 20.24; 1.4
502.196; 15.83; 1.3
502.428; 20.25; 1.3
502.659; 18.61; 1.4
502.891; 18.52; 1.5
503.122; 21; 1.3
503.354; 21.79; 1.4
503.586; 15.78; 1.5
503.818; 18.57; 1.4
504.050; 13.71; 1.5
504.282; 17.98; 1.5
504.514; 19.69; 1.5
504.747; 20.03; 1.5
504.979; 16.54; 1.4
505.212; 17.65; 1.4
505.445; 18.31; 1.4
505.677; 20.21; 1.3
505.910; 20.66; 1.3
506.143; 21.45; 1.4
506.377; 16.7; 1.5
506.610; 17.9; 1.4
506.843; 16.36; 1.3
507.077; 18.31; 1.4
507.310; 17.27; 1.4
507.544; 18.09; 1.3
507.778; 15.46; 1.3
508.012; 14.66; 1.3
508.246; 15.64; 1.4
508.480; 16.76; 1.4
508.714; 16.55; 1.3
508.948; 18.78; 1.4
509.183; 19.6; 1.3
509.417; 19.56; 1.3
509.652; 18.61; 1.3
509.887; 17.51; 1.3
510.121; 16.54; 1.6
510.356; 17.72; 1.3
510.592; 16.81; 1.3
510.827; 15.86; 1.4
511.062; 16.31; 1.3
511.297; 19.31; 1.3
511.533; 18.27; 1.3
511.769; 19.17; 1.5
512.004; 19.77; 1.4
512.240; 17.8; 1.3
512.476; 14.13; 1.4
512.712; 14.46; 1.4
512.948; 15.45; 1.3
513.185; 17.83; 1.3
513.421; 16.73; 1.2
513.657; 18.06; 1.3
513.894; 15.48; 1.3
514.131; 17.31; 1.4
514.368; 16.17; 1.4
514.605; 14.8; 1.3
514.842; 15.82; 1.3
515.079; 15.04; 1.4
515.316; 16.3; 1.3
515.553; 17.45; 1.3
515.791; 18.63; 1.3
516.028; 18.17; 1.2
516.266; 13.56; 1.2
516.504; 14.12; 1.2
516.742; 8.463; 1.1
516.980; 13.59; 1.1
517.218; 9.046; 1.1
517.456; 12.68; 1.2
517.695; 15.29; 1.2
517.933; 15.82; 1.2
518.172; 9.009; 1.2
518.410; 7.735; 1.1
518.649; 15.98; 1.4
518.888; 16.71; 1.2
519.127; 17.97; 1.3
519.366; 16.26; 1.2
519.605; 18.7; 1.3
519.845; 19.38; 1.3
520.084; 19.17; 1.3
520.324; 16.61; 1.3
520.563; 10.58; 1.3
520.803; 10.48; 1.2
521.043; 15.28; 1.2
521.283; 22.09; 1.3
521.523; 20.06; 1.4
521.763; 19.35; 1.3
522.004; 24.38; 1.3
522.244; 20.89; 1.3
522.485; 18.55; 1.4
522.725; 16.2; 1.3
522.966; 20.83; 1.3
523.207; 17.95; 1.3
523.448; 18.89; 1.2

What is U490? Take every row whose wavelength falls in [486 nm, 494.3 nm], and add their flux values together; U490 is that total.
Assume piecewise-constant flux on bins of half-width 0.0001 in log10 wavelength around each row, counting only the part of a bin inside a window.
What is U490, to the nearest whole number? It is 697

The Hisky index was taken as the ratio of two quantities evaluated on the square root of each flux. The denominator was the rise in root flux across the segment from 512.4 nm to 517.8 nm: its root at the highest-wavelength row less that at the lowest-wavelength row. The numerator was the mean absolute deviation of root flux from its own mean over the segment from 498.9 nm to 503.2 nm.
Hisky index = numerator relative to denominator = 0.9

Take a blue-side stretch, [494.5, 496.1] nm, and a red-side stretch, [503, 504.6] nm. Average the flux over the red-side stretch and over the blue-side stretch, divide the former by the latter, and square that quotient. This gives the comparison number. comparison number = 0.83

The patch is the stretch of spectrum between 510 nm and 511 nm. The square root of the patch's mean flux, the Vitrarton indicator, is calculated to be 4.09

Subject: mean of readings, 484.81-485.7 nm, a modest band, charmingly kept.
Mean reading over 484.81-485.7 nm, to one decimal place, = 20.0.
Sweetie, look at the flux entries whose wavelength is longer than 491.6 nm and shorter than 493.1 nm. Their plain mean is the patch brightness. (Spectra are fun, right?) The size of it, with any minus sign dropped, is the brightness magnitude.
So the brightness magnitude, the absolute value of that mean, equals 19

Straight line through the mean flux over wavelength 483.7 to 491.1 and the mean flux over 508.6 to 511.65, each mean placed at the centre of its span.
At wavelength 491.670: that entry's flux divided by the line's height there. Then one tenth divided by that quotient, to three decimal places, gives 0.087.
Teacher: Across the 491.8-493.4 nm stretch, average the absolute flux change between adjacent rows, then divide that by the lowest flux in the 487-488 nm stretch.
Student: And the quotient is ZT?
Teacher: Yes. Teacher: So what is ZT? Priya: 0.19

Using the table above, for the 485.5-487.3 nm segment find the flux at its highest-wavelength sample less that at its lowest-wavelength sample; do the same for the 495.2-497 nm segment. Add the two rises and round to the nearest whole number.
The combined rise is -9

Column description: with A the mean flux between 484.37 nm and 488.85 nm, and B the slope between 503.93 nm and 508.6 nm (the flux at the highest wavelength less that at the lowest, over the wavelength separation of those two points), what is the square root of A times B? 3.6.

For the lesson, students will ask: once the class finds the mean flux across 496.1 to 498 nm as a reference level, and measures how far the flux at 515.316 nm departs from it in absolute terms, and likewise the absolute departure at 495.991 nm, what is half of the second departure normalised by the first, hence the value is 0.1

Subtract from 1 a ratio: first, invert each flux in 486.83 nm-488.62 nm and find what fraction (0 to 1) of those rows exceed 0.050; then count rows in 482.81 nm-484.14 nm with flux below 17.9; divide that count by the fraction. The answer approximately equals 1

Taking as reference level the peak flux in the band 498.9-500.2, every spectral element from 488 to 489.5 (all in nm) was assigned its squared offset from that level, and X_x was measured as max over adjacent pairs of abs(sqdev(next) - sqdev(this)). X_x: 30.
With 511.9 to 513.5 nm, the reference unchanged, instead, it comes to 31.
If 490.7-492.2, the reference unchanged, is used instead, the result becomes 42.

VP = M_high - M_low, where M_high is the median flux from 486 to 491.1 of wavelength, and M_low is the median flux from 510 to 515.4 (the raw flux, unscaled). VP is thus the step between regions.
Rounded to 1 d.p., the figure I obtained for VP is 2.4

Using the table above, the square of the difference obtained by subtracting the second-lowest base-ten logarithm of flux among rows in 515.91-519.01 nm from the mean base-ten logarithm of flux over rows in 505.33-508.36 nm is 0.102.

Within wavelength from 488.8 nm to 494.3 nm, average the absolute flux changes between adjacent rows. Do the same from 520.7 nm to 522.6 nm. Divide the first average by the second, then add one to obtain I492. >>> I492 1.7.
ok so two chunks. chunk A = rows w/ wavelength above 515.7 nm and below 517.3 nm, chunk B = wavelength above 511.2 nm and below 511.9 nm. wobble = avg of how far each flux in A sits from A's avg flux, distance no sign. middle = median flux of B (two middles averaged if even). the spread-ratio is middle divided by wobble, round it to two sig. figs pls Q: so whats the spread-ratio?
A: 6.7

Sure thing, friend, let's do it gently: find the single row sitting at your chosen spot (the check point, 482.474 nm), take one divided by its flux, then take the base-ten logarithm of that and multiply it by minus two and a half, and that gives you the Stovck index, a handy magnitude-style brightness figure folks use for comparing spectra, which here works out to 3.28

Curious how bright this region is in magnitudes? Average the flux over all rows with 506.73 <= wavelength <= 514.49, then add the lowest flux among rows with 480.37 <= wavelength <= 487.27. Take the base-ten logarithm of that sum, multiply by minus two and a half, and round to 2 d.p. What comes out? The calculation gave -3.76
